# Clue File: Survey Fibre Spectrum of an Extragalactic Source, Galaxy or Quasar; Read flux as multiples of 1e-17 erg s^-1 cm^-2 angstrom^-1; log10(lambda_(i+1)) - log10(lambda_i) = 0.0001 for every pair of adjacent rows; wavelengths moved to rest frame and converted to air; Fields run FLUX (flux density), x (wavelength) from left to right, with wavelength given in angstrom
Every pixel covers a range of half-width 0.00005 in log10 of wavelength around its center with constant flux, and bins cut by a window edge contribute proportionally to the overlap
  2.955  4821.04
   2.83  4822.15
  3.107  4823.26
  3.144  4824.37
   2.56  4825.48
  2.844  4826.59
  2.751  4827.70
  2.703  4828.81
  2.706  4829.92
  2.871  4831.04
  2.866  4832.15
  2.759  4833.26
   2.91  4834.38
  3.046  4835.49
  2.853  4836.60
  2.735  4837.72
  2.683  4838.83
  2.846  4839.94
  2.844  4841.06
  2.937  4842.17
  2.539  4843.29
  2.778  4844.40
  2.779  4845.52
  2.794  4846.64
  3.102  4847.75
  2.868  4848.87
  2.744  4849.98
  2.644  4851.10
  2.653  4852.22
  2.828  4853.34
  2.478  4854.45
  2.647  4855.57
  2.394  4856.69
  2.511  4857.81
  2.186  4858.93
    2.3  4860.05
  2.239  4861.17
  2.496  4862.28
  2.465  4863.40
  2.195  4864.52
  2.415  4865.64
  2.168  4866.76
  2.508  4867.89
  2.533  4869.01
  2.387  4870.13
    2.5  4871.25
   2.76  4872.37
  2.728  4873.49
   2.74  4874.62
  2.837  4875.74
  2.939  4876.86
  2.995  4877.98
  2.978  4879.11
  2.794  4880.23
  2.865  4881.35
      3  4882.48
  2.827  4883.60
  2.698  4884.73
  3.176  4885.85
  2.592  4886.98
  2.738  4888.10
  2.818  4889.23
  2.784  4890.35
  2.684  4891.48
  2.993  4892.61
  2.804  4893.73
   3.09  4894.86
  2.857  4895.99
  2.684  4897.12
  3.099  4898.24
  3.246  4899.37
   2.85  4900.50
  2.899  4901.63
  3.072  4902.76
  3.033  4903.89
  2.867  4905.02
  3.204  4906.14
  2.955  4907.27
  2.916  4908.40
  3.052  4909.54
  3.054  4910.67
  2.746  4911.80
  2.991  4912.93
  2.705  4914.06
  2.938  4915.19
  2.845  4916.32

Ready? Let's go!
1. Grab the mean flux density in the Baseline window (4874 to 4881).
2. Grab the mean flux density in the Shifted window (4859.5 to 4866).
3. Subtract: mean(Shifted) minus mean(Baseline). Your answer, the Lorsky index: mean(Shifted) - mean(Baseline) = -0.53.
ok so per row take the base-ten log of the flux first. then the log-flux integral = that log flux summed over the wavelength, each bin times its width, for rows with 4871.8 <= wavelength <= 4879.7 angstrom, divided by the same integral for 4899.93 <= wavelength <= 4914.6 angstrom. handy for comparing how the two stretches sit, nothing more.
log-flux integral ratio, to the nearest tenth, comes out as 0.5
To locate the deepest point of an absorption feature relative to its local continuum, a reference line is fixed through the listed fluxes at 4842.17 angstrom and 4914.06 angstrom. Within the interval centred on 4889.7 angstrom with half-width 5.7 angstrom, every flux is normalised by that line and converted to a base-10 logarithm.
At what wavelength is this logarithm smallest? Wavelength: 4886.98 angstrom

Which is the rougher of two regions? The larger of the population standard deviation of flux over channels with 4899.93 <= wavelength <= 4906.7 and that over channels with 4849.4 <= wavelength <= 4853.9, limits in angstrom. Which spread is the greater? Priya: 0.13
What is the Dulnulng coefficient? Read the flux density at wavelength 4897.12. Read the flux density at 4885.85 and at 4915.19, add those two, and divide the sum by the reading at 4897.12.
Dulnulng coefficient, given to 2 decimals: 2.28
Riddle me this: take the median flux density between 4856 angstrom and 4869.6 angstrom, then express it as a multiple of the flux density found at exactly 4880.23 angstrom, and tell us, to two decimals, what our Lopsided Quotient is 0.86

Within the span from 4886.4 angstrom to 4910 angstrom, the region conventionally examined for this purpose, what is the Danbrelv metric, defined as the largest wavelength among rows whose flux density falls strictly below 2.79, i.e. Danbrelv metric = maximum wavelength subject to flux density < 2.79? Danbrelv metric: 4897.12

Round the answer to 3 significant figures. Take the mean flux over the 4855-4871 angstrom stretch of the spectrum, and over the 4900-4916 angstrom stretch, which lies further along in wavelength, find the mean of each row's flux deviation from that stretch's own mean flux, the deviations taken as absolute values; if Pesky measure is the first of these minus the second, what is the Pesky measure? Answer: 2.29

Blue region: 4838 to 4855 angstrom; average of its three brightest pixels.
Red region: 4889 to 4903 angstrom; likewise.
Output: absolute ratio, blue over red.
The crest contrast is 0.944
